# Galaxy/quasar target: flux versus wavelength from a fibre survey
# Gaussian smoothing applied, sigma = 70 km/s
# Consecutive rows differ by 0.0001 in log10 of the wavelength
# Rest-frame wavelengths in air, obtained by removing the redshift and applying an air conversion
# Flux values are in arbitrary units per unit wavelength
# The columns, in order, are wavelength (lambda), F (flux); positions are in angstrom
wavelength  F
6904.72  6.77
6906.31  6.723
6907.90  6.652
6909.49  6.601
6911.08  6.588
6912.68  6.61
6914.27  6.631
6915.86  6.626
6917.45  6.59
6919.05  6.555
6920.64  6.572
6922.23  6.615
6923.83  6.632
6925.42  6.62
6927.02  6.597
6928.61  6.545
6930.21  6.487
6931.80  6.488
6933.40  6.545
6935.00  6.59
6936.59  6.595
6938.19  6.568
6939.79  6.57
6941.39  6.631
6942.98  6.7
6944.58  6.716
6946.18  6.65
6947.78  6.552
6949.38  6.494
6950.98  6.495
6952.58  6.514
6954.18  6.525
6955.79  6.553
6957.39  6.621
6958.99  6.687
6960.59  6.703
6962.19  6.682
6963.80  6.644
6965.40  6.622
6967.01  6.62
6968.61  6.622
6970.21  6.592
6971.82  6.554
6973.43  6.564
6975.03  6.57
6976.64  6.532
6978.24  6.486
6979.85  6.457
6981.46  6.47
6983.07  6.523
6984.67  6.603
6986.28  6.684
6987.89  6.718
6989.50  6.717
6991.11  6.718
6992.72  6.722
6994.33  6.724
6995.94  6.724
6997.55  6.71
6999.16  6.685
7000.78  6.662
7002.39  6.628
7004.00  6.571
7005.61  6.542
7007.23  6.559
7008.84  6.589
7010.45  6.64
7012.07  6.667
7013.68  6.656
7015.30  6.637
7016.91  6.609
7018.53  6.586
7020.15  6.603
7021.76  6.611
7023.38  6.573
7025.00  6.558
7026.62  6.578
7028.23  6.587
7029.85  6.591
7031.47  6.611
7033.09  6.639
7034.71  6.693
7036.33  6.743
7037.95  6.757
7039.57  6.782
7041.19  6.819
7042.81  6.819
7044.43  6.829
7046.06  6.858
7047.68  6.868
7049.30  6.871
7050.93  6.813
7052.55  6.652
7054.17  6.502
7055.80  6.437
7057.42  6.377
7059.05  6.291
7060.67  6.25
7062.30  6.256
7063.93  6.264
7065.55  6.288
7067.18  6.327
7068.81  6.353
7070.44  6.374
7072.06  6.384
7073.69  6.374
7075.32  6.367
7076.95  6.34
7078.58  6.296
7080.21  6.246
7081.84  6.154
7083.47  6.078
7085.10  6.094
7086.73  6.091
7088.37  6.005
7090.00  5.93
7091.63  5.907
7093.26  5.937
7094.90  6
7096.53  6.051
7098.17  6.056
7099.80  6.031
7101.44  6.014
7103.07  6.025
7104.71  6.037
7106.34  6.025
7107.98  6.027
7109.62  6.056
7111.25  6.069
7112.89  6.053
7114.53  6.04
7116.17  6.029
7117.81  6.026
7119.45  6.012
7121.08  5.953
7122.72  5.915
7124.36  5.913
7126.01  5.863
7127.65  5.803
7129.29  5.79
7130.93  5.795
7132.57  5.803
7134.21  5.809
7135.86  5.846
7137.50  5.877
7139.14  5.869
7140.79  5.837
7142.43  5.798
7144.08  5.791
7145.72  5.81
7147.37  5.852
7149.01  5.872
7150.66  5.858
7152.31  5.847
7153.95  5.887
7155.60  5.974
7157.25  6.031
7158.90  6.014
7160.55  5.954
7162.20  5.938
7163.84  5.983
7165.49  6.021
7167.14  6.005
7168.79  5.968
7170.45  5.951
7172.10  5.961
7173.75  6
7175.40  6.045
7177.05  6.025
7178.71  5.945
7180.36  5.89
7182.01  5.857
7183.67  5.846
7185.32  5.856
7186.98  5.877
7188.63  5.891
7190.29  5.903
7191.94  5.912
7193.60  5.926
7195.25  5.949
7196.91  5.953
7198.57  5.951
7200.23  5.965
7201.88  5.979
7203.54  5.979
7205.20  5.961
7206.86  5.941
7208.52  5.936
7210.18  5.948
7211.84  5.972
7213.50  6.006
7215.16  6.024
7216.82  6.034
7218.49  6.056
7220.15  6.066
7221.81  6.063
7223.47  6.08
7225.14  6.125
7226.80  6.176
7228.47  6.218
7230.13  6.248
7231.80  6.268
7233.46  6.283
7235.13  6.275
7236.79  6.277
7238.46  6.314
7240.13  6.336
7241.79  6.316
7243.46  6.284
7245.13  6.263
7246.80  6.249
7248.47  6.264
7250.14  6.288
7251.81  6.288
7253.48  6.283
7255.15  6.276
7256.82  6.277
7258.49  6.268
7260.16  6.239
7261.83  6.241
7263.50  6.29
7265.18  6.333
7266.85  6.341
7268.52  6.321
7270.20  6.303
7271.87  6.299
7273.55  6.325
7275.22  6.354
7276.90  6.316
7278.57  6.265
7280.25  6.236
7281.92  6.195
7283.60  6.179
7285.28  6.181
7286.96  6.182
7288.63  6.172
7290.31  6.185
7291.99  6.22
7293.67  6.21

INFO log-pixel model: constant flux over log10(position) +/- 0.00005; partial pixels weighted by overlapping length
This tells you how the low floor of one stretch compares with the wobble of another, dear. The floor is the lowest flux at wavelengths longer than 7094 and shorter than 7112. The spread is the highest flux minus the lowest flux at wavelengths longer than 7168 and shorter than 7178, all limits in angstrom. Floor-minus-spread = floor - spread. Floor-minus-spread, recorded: 5.9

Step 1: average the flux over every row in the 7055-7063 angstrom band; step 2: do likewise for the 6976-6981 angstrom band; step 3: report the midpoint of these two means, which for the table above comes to 6.41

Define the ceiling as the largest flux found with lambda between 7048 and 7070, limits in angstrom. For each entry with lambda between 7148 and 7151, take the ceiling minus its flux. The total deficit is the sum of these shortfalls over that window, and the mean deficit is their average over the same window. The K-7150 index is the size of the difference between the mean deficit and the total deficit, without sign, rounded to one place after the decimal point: 1.0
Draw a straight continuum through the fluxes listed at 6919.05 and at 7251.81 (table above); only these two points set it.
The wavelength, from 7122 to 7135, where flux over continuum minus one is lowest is 7129.29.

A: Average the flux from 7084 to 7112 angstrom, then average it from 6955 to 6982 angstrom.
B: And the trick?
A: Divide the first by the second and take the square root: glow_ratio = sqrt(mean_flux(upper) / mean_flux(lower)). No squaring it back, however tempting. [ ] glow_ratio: 0.96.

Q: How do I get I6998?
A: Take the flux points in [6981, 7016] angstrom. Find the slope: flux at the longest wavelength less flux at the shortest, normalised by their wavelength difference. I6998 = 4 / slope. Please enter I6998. 811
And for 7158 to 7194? -1577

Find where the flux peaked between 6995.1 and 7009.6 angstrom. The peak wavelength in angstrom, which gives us 6995.94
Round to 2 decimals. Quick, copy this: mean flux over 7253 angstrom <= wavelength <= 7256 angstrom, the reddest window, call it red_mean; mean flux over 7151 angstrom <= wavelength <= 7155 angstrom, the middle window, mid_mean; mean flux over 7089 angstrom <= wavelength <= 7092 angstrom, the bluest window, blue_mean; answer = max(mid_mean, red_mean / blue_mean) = 5.87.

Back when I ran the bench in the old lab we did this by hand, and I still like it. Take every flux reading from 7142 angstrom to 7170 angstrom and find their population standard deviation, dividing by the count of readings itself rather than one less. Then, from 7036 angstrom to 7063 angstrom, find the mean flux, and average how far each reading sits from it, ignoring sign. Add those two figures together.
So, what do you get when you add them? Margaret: 0.285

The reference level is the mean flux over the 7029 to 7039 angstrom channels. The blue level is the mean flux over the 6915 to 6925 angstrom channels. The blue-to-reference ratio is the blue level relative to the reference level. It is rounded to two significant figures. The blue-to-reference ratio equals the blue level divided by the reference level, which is 0.99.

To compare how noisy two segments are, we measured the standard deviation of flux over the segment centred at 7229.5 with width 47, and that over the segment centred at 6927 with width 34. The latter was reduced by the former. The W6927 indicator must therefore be -0.09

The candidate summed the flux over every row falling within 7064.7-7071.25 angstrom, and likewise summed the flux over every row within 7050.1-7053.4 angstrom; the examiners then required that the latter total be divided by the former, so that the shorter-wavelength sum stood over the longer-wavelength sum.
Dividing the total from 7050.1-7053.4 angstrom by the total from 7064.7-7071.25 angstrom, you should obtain 0.53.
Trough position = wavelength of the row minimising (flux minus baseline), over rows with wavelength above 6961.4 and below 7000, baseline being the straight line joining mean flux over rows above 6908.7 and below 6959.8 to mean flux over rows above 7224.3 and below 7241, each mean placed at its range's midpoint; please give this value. 6979.85 angstrom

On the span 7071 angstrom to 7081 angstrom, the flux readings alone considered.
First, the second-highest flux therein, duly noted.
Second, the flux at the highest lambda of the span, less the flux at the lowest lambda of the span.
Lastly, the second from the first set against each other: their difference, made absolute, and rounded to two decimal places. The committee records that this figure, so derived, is 6.51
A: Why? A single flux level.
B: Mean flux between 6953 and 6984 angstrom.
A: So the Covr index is 6.58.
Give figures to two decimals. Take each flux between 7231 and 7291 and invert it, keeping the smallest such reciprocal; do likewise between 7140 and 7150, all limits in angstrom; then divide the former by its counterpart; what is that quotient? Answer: 0.92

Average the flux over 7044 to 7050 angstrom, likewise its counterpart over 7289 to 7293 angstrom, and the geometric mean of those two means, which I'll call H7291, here 6.52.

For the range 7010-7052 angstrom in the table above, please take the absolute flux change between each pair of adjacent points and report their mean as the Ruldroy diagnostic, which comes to 0.022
